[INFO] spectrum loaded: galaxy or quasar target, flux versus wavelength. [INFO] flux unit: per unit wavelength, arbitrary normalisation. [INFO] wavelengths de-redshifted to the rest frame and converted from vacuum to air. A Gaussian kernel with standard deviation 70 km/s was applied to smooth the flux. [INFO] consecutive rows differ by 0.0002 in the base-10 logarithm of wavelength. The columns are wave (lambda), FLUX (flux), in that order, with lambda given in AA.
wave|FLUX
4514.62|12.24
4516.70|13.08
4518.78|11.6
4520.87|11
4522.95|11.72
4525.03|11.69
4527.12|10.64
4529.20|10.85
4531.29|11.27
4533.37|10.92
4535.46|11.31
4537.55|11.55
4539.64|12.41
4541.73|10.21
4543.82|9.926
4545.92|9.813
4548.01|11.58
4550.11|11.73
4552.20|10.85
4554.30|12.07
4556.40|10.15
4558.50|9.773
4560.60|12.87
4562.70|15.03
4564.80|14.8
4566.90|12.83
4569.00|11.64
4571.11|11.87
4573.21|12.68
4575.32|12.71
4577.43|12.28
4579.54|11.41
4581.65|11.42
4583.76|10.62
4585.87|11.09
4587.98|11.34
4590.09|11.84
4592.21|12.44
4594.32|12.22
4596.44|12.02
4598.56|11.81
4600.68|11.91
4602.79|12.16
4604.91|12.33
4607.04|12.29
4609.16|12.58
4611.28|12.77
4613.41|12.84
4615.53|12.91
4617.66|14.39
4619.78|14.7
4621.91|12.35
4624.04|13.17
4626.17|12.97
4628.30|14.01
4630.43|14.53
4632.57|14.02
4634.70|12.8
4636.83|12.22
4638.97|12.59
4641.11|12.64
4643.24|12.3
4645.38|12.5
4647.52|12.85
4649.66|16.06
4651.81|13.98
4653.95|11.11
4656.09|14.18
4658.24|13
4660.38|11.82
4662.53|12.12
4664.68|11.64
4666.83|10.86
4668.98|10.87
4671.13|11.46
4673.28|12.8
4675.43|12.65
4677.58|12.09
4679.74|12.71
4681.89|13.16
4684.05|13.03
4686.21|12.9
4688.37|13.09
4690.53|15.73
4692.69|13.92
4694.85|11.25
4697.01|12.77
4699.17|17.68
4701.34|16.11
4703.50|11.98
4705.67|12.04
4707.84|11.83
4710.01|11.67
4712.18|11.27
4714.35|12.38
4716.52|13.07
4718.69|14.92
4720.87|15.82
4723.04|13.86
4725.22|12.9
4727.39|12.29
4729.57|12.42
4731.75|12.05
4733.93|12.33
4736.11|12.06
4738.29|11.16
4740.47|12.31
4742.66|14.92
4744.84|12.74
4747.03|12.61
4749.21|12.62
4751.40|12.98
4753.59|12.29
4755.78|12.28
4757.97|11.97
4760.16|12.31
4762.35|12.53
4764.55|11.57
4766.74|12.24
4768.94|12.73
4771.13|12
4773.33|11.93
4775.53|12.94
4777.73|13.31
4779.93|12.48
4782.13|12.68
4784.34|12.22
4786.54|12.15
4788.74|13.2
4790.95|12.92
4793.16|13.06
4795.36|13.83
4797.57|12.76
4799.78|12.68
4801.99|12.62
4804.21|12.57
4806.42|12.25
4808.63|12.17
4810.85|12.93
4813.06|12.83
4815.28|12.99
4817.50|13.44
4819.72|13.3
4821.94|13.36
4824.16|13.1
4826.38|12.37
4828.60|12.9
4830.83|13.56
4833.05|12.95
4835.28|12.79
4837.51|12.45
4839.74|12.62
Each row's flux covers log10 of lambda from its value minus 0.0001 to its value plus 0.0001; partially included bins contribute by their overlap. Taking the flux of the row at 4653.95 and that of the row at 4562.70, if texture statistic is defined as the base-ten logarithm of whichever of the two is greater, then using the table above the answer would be 1.18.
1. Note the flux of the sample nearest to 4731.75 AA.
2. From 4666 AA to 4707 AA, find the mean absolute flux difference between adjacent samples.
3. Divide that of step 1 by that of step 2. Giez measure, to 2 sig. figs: 9.2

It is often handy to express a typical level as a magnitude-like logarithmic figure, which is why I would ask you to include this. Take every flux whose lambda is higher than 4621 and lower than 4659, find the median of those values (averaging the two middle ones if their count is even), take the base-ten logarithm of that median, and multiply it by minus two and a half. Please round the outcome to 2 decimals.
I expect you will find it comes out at -2.78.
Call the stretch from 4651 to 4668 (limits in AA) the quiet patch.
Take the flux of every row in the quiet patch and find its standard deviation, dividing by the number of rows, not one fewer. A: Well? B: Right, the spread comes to 1.2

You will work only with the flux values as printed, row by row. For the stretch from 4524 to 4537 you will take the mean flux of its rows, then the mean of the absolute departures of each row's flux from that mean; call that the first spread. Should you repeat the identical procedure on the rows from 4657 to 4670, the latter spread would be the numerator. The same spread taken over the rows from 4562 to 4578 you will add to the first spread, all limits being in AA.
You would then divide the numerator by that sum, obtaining 0.47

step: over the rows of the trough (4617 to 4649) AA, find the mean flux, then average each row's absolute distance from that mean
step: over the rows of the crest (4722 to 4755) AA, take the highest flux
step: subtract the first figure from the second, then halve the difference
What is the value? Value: 7.1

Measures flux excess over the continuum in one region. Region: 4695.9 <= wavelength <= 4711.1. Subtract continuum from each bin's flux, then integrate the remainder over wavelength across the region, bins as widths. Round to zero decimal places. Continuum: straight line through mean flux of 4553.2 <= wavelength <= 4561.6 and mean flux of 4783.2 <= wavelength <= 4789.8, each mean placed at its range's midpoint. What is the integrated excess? 21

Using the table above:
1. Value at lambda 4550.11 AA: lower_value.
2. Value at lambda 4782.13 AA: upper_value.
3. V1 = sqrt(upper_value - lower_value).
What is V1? 1.0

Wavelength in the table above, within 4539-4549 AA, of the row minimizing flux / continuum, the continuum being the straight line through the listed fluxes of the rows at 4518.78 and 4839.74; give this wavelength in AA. 4545.92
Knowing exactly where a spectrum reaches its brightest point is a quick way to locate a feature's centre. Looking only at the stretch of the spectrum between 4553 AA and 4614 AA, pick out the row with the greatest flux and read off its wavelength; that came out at 4562.70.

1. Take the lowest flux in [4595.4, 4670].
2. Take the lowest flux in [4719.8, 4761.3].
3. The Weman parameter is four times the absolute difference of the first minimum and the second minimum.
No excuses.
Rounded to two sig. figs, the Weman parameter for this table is 1.2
